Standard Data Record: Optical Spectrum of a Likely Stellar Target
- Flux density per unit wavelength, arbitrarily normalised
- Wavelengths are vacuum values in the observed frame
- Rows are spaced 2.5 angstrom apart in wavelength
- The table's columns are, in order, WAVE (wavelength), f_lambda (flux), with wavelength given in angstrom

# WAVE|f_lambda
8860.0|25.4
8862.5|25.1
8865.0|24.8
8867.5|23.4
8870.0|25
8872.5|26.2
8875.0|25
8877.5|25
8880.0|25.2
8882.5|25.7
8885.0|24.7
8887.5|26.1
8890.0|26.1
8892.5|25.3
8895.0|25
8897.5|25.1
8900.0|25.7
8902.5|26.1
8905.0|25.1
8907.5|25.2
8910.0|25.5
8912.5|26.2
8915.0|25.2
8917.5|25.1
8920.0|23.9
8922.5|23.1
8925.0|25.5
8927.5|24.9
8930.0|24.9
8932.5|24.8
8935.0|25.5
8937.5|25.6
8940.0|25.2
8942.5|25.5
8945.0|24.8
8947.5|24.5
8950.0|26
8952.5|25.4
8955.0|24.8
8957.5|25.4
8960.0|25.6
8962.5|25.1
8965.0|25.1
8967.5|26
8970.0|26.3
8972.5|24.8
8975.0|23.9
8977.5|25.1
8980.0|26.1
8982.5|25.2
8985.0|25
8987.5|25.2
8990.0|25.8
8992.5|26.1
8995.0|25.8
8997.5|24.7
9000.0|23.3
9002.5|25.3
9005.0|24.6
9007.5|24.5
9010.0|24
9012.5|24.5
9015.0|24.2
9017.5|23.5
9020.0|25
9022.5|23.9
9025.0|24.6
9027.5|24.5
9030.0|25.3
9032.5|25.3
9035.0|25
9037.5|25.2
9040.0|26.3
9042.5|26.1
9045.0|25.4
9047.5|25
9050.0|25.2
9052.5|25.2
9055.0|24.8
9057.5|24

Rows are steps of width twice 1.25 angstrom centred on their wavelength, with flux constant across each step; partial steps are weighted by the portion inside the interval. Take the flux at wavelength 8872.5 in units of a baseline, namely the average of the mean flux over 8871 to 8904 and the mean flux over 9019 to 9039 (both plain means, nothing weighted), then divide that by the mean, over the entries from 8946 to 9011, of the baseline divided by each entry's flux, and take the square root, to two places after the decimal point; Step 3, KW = 1.02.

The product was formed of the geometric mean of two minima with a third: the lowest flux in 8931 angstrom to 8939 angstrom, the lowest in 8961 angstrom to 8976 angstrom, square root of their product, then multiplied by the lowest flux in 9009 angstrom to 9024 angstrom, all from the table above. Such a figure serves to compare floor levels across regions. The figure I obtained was 572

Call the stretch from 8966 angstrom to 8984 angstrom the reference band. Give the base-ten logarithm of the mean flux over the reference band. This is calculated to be 1.404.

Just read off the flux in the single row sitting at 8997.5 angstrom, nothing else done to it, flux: 24.7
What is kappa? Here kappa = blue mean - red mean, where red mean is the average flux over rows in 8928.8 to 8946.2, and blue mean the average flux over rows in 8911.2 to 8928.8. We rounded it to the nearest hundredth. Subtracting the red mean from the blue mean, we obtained -0.34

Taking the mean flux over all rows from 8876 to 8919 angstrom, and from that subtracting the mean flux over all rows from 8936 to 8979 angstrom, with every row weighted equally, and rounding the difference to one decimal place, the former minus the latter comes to 0.2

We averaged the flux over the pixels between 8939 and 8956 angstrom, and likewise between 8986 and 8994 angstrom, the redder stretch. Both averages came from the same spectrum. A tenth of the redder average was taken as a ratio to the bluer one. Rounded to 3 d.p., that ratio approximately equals 0.102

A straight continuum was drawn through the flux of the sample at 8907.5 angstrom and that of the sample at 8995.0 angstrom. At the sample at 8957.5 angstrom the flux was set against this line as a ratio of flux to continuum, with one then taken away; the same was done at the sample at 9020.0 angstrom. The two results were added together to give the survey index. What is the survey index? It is -0.043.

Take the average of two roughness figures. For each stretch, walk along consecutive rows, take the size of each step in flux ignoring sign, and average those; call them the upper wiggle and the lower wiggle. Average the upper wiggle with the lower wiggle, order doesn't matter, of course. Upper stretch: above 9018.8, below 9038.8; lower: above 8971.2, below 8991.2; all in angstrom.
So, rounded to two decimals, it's 0.59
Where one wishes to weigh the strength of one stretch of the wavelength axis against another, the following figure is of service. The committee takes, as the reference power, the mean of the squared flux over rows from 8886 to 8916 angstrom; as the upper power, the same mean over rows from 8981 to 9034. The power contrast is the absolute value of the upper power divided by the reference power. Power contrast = 0.94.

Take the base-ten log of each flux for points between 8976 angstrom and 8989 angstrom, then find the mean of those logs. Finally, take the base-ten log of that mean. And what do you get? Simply 0.147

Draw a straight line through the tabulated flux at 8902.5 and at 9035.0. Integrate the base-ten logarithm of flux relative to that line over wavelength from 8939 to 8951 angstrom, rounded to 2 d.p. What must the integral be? -0.12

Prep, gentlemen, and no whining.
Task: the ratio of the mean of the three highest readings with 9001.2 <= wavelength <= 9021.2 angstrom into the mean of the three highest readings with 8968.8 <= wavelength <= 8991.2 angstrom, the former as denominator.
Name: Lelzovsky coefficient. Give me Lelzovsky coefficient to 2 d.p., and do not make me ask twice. 1.04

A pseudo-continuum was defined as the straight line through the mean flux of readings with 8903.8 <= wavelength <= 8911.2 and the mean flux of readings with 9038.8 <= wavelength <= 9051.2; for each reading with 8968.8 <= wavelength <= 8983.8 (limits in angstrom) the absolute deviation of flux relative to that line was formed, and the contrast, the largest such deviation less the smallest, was 1.3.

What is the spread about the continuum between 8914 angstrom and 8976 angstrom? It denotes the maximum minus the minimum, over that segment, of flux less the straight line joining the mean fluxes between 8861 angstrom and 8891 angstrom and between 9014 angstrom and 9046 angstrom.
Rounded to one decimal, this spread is 3.3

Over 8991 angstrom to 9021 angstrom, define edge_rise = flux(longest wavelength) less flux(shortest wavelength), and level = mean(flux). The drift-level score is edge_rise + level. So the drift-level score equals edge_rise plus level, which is 23.5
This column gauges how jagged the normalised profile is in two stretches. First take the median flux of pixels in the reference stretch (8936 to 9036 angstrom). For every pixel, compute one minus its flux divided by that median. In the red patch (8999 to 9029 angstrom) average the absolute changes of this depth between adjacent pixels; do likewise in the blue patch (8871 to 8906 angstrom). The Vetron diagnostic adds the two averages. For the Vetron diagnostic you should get 0.053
